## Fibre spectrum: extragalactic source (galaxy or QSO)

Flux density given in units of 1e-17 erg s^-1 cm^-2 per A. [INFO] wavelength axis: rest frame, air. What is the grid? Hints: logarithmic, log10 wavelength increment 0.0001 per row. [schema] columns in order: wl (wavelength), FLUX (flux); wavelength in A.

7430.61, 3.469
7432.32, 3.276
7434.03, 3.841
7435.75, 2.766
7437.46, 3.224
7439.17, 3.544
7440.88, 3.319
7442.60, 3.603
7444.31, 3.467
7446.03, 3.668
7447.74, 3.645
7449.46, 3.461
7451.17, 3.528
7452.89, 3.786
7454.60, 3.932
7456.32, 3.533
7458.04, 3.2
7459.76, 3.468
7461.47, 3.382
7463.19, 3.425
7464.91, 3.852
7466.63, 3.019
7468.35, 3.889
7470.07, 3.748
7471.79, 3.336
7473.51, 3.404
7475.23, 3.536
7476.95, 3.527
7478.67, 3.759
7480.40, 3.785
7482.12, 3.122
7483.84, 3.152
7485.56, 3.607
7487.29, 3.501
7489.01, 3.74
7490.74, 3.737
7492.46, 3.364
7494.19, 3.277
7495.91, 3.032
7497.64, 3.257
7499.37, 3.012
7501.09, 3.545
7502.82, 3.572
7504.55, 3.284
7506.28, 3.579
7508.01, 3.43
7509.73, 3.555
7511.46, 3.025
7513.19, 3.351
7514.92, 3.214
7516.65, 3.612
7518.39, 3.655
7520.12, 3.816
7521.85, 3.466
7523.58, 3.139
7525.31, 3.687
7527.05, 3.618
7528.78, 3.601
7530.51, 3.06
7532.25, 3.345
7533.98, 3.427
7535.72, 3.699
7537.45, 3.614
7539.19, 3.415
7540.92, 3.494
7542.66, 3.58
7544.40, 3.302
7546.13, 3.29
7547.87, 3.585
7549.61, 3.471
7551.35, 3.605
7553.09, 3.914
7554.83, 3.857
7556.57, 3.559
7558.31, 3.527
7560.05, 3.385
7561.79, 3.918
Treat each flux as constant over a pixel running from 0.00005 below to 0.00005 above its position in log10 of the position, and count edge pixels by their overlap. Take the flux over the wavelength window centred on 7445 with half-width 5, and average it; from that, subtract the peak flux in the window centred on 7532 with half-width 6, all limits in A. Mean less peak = -0.17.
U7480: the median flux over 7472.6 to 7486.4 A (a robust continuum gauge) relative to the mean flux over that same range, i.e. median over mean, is 1.013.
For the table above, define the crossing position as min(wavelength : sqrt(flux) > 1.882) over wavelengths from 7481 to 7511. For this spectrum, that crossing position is 7485.56 A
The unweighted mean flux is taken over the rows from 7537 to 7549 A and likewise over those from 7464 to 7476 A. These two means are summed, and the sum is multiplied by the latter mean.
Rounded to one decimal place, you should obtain 24.8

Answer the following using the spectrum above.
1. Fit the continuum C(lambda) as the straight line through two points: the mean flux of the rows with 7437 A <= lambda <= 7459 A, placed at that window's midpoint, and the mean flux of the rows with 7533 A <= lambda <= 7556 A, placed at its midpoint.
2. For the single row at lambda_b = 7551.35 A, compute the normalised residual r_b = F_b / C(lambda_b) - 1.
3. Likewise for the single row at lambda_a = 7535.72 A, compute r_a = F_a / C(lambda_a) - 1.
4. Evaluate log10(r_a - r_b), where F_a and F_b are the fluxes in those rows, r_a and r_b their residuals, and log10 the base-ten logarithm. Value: -1.56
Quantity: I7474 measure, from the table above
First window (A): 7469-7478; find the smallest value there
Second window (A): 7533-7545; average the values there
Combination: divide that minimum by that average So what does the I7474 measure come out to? 0.95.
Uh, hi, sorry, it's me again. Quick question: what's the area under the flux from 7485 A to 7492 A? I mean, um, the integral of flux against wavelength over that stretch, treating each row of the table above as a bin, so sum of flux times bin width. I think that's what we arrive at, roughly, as 25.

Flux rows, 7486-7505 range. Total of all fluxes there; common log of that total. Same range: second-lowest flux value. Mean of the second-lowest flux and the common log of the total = 2.30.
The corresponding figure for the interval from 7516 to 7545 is 2.46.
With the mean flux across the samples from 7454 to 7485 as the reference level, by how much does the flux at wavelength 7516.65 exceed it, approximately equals 0.1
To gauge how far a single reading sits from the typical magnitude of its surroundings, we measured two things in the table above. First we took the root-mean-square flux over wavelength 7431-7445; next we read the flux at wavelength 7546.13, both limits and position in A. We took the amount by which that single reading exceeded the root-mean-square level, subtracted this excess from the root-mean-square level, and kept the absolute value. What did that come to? 3.50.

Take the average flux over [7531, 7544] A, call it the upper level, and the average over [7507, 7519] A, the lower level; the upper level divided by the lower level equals 1.03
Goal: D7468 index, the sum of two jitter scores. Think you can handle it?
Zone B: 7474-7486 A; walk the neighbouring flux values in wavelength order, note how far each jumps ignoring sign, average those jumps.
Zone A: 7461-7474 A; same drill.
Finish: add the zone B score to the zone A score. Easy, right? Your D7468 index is 0.63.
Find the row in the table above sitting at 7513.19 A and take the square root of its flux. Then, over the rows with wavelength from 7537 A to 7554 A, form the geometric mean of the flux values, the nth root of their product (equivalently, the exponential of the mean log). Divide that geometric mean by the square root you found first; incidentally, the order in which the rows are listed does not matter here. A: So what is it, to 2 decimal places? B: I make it 1.92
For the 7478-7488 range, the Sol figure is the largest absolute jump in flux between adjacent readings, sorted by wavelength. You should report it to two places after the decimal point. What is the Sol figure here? 0.66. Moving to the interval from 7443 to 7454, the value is 0.26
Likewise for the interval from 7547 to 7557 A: 0.31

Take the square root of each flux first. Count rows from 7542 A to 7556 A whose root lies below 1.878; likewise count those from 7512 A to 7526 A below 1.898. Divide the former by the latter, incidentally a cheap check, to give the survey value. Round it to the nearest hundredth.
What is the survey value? 0.75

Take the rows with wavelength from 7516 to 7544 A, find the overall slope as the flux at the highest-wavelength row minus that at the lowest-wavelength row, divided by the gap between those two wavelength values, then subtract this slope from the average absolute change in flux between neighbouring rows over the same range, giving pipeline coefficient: 0.21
